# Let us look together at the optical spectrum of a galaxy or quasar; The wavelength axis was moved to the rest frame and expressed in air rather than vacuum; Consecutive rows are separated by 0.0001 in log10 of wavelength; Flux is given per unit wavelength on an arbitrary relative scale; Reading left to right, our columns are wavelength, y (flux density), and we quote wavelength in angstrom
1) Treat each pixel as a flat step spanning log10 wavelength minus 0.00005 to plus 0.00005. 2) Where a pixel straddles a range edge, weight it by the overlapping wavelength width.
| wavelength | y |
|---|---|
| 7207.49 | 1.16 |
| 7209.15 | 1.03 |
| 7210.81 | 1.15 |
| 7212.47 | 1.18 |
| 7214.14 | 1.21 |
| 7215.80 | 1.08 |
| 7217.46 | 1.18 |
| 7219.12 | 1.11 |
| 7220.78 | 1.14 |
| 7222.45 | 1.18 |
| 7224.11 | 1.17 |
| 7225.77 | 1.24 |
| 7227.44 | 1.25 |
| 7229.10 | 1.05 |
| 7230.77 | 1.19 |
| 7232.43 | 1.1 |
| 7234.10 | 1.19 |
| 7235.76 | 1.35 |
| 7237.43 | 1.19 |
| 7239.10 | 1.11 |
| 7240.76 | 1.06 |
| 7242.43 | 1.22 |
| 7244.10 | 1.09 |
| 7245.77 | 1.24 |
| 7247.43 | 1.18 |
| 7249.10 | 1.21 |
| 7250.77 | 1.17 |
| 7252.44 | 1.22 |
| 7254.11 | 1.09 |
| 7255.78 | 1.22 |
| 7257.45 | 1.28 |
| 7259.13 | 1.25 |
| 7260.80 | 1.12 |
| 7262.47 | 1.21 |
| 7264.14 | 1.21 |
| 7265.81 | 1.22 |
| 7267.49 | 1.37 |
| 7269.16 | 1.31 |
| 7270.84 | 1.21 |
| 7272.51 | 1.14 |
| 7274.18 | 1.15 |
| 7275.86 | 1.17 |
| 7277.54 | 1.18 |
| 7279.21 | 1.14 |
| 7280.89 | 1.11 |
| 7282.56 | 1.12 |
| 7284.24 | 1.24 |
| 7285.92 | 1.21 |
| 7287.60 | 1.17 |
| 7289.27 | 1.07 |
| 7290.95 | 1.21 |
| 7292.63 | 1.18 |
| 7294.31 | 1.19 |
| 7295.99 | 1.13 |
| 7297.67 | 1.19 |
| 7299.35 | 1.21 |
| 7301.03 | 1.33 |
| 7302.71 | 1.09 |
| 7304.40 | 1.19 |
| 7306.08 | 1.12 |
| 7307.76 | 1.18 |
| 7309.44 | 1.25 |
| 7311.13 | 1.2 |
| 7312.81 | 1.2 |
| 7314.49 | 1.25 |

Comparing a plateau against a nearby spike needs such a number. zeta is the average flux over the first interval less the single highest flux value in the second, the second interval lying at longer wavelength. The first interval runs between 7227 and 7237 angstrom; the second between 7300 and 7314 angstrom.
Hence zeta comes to -0.14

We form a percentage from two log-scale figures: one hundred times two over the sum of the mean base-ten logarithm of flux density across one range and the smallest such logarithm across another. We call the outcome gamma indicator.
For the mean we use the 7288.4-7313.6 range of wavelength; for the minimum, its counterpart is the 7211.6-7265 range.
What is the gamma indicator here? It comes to 2140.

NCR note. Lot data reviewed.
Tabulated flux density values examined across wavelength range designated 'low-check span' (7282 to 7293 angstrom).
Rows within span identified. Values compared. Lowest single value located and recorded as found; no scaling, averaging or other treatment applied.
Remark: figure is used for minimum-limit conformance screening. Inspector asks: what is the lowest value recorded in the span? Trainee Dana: 1.07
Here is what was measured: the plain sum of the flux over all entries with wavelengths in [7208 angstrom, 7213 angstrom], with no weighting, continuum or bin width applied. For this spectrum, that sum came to 3.36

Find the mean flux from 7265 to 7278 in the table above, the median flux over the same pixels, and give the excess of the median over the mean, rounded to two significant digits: -0.024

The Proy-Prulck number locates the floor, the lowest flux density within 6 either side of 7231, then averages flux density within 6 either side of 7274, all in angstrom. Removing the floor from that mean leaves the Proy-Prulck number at 0.14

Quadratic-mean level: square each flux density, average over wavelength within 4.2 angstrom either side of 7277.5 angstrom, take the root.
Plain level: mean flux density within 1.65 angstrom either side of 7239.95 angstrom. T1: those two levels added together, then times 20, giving 44.7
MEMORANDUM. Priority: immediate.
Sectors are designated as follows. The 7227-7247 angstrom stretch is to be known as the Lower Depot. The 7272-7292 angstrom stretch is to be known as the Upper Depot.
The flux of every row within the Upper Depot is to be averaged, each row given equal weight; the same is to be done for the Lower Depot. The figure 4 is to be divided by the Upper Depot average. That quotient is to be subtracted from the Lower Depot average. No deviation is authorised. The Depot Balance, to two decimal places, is -2.28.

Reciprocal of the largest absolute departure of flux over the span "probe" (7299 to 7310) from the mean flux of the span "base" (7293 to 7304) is 7.1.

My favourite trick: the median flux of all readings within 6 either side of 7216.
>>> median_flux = 1.15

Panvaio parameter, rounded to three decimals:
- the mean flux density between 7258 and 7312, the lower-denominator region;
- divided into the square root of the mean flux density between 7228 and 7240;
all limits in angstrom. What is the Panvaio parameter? 0.909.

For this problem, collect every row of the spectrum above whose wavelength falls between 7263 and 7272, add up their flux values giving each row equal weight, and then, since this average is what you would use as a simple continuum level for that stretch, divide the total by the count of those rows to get 1.26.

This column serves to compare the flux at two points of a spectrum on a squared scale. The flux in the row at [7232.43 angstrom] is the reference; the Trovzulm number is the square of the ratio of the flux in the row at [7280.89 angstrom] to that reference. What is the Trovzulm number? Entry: 1.02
